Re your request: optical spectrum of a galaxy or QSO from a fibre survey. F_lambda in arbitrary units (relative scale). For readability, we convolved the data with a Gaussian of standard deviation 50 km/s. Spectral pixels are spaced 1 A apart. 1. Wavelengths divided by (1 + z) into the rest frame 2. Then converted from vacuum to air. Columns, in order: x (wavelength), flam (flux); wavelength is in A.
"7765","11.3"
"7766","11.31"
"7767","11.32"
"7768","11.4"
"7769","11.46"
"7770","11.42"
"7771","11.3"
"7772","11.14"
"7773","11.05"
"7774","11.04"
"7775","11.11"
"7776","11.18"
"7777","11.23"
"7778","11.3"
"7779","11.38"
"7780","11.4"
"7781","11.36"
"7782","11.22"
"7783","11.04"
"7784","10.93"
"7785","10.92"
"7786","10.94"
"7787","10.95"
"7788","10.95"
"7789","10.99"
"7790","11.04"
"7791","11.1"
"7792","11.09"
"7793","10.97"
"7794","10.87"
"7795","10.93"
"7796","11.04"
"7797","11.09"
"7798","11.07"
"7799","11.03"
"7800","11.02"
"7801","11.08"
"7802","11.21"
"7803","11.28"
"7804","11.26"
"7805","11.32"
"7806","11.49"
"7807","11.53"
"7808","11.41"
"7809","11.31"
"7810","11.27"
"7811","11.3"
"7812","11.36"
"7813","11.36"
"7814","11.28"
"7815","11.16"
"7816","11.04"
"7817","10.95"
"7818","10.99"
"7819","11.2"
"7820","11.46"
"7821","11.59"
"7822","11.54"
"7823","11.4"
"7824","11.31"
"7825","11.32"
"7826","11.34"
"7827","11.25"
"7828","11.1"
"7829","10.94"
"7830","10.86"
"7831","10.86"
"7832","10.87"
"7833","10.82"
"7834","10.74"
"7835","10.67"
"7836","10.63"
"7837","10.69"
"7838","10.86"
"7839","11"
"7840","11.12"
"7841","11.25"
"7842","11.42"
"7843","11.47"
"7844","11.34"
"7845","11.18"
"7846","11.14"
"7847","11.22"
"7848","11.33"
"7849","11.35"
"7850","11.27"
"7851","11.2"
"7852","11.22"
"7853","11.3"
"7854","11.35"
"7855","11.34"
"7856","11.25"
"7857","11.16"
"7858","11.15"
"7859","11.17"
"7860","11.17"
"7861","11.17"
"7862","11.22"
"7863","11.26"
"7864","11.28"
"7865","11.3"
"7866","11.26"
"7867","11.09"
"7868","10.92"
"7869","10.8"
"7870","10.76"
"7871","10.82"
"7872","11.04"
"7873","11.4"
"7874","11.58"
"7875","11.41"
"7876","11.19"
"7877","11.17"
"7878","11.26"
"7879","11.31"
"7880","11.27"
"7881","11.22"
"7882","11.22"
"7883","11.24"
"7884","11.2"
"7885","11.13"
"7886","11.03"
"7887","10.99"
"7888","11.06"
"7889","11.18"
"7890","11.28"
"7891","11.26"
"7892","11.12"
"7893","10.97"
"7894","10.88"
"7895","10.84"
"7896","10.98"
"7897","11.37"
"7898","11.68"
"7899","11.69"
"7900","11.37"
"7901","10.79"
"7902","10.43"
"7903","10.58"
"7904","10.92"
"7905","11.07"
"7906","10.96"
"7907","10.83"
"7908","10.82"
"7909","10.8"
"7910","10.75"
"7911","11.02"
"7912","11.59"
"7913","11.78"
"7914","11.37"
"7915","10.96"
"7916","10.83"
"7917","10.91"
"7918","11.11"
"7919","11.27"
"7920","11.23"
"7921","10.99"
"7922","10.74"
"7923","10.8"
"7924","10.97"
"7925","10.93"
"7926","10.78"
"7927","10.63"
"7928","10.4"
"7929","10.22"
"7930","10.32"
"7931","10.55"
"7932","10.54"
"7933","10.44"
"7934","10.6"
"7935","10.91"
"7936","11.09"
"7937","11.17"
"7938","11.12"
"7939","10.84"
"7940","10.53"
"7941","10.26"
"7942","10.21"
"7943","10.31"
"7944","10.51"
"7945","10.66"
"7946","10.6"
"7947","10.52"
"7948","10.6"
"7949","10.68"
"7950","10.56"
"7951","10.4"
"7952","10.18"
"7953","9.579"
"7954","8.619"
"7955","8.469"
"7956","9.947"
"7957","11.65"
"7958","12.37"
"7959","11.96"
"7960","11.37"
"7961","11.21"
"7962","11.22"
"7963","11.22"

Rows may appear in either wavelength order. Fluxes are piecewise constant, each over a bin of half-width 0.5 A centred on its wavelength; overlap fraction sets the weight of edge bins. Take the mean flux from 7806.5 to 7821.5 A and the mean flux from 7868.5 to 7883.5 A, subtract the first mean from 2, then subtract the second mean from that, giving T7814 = -20.5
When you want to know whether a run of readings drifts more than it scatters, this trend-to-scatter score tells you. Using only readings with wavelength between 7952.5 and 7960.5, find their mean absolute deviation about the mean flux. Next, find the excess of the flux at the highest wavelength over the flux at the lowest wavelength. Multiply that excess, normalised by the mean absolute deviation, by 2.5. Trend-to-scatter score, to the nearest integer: 3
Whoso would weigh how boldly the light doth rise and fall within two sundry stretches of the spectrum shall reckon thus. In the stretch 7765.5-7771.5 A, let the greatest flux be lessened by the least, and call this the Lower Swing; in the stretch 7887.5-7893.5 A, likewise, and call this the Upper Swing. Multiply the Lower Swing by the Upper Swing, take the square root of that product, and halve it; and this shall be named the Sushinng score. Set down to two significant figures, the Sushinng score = 0.11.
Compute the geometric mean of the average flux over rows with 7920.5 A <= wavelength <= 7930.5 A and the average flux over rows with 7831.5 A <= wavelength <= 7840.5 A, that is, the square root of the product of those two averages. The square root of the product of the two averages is 10.75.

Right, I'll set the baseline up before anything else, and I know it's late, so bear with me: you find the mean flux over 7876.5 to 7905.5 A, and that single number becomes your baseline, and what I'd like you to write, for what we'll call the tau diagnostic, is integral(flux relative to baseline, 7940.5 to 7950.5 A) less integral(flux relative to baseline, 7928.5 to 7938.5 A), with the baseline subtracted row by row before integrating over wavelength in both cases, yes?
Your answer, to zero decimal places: -2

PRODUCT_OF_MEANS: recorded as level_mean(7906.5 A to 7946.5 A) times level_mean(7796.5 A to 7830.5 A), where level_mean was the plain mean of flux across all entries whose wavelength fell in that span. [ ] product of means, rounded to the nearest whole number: 121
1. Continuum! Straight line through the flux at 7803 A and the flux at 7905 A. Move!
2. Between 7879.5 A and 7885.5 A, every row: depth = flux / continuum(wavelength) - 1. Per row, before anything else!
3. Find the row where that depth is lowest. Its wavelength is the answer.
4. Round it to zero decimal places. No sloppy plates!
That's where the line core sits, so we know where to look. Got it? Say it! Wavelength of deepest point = 7885 A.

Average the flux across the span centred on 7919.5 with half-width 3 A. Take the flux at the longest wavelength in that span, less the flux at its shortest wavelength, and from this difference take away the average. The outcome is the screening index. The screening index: -11.2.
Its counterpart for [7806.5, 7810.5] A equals -11.6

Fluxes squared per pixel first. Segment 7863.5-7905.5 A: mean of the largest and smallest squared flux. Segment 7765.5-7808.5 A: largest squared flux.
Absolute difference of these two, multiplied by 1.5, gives 15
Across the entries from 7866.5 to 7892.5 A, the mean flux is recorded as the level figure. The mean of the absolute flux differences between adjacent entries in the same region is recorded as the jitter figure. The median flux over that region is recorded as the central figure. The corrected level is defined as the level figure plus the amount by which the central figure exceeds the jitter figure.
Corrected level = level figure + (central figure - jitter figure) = 22.2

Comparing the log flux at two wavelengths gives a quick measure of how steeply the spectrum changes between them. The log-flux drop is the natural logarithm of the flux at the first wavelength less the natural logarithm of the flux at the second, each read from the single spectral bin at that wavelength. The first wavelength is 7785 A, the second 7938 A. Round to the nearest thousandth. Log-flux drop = -0.018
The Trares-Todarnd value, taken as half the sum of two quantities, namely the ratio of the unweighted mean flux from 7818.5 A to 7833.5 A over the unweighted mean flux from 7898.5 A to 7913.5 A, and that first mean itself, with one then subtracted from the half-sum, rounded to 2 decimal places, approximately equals 5.10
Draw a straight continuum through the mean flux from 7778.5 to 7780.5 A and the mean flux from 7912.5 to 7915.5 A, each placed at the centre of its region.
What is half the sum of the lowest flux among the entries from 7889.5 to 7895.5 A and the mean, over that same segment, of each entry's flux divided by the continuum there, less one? 5.41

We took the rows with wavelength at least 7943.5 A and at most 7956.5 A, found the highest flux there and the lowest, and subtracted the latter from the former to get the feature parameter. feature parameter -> 2.2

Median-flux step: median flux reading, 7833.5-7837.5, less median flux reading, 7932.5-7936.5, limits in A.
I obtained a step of -0.1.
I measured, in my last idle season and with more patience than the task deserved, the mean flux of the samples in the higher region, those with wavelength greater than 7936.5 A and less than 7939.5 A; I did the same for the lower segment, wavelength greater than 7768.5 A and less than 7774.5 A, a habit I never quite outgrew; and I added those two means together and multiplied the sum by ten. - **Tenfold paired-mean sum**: 223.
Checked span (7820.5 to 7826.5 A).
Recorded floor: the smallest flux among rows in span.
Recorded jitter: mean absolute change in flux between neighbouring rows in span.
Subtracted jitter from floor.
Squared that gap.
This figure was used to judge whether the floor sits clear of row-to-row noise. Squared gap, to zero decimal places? 127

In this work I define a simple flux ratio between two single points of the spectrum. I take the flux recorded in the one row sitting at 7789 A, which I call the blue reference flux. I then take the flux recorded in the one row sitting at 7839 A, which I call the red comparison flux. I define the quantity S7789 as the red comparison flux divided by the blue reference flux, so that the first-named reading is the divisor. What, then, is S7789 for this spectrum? 1.00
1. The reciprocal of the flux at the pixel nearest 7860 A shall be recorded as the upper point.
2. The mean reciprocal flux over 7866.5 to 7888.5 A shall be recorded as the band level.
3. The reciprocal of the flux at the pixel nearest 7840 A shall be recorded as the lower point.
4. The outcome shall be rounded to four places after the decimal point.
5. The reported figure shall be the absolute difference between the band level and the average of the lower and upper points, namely 0.0001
